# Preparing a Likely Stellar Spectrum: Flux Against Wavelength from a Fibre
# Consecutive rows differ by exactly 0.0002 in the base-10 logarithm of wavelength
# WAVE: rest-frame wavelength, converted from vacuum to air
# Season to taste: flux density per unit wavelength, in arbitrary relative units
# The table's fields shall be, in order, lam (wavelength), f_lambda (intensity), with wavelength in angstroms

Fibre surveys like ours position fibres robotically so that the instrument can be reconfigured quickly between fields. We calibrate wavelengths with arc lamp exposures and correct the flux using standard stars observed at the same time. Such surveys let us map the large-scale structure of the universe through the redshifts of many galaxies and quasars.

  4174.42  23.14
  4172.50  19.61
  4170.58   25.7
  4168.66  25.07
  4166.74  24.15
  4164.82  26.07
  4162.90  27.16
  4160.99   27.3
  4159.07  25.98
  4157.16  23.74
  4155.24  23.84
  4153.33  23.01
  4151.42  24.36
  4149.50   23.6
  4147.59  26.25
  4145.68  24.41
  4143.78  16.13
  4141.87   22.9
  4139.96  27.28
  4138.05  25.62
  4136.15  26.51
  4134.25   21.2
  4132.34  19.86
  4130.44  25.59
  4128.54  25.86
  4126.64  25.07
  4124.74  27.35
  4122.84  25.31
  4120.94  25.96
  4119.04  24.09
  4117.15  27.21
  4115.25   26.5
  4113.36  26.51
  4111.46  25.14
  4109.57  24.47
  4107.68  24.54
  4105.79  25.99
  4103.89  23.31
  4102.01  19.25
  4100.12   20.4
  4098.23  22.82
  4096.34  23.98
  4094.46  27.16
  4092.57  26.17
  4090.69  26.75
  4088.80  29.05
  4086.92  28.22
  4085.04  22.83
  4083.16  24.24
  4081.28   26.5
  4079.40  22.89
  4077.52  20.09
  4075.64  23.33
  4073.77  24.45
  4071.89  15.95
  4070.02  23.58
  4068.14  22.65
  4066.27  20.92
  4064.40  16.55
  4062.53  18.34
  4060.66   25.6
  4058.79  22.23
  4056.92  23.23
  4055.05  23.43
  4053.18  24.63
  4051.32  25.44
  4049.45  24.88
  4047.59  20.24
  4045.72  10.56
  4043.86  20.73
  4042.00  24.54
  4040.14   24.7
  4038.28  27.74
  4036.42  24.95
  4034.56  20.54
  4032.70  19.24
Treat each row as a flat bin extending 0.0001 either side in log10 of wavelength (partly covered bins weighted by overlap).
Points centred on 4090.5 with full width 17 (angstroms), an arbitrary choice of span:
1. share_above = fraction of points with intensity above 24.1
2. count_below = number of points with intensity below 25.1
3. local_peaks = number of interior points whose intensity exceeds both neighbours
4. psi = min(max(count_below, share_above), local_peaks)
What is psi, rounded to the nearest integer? 2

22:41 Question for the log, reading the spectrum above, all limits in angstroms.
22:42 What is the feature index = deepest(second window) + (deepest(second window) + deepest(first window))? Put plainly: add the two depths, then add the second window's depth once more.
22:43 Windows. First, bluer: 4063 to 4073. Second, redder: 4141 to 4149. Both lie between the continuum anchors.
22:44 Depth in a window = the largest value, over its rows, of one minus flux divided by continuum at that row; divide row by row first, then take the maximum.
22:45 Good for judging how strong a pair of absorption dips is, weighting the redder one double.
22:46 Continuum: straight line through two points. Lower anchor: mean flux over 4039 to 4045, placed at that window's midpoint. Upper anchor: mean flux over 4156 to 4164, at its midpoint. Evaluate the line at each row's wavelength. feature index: 1.1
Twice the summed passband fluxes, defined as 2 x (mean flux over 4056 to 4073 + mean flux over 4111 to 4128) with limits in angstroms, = 94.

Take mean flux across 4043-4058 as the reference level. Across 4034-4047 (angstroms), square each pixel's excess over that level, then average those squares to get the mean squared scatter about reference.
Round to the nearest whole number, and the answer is 27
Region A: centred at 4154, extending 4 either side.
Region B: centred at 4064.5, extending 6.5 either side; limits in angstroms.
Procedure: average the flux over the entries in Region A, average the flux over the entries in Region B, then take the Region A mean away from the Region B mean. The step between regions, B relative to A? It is -2.3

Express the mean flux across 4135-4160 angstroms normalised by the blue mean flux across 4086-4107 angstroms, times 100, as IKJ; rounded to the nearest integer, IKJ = 97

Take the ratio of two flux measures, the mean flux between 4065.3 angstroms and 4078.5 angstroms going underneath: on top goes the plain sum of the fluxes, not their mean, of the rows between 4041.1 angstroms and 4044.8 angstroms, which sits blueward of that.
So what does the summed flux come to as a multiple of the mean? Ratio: 2.1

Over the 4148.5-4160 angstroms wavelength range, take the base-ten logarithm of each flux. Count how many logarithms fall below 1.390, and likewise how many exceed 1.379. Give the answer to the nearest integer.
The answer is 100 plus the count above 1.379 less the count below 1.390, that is 97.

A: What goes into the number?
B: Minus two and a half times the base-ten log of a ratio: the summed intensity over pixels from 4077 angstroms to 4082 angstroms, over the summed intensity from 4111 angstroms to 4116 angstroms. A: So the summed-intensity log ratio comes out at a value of 0.13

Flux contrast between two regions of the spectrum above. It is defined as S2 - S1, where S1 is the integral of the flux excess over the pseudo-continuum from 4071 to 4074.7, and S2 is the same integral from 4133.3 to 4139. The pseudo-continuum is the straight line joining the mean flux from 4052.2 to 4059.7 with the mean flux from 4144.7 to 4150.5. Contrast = 12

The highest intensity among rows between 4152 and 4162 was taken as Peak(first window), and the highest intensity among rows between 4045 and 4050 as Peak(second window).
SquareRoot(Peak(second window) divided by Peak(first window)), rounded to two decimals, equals 0.95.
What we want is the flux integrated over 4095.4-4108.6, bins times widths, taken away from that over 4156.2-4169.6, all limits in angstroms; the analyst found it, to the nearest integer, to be 41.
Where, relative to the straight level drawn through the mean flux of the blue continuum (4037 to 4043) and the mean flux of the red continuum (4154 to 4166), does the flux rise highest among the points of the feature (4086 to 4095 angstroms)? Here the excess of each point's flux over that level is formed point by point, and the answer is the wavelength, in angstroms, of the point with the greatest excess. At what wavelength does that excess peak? 4088.80 angstroms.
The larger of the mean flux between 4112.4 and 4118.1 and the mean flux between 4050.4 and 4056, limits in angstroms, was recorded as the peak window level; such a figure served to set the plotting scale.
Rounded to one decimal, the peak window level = 26.7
